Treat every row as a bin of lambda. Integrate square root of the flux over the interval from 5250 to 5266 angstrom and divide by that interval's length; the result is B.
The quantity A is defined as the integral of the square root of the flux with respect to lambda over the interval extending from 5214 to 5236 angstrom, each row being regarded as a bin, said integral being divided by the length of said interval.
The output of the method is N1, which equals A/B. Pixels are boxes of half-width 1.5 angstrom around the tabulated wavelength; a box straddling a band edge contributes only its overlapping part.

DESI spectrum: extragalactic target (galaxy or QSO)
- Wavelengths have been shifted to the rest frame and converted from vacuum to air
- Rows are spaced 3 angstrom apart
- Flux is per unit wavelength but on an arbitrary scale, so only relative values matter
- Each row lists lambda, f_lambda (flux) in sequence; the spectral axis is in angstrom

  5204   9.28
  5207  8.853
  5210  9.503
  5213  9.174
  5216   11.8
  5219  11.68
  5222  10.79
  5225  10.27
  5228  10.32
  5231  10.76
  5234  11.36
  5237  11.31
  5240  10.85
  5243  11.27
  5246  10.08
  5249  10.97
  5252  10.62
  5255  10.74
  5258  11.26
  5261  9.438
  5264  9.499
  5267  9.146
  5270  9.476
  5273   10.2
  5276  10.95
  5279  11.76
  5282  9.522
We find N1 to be 1.03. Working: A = 3.31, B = 3.21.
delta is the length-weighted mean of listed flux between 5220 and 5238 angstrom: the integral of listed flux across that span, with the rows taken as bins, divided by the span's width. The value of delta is 10.8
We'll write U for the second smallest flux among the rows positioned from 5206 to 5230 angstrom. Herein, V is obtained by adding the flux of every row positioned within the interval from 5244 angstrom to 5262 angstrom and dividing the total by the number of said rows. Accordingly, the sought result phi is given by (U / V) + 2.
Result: 2.87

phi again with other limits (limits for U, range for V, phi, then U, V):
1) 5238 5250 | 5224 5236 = 3.02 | 10.85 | 10.68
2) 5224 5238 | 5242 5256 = 2.96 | 10.32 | 10.74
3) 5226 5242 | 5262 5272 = 3.15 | 10.76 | 9.37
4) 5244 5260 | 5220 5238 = 2.98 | 10.62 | 10.80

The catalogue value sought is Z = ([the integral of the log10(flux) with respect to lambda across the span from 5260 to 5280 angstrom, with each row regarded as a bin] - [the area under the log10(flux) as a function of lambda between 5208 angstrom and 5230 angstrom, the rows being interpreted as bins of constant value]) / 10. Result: -0.24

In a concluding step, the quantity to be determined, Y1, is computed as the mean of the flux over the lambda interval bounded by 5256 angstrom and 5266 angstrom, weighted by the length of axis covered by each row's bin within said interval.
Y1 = 10.1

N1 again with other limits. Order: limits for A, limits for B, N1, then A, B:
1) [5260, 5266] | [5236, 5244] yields 0.92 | 3.07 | 3.34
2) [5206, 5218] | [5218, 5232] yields 0.96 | 3.15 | 3.28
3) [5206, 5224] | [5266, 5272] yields 1.05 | 3.21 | 3.07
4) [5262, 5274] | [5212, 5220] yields 0.94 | 3.09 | 3.30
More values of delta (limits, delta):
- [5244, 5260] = 10.7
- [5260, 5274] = 9.5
